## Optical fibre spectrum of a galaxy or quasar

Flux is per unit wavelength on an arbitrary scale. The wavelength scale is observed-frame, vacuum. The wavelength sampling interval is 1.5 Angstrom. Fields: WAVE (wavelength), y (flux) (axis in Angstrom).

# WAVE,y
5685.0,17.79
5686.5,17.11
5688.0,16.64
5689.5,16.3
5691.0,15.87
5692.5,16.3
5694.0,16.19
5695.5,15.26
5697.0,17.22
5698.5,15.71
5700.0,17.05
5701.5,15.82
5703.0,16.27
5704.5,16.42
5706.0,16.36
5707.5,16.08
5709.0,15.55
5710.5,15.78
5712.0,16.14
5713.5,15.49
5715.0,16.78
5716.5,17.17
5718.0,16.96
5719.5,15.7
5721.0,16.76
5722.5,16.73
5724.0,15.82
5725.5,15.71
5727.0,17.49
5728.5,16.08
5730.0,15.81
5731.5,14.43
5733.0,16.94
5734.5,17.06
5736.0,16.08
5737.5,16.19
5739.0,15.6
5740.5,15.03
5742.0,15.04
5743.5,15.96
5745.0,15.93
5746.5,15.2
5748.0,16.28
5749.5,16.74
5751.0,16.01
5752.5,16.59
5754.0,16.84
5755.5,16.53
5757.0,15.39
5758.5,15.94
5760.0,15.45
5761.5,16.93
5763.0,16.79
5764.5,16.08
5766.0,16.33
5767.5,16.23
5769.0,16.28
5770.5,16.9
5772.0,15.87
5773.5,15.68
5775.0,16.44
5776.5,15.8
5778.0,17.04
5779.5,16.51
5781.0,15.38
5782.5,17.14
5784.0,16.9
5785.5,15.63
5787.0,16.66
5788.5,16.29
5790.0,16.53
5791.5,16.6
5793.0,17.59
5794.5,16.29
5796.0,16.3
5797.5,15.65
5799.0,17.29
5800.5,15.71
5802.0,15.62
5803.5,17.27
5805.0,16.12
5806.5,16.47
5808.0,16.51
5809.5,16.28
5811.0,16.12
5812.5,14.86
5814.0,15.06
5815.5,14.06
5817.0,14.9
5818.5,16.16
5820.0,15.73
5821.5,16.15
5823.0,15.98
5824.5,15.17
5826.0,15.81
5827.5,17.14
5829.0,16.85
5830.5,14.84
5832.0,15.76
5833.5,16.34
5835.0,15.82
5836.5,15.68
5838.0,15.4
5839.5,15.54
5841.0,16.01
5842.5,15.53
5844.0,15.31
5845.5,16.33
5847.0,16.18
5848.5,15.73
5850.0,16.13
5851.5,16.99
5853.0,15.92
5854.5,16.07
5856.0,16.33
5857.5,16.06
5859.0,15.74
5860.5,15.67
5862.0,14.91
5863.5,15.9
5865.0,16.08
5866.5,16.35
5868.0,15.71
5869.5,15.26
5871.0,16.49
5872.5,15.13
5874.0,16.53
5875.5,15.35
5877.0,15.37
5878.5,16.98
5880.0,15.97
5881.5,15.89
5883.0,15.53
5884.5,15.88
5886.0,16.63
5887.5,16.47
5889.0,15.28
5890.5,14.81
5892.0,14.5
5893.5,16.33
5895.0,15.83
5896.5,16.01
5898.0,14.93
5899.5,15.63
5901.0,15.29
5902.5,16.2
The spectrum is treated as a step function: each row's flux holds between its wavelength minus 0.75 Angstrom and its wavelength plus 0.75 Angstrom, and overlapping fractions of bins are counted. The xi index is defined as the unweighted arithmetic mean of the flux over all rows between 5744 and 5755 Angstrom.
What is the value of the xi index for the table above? 16.2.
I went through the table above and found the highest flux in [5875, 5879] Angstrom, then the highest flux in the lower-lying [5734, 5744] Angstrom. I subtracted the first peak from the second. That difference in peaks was 0.1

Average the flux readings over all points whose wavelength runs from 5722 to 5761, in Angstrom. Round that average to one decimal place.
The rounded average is 16.0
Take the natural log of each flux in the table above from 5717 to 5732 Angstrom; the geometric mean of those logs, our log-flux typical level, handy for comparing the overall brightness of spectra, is 2.78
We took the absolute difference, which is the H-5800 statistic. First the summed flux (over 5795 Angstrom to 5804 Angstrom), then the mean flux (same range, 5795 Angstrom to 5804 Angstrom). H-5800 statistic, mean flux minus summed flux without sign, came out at 82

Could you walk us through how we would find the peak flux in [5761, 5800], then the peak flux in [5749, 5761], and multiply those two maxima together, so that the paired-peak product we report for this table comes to 296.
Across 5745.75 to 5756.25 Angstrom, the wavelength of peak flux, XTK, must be 5754.0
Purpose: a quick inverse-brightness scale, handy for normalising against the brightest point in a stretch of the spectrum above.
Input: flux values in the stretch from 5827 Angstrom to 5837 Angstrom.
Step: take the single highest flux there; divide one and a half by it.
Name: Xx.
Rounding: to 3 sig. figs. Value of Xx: 0.0875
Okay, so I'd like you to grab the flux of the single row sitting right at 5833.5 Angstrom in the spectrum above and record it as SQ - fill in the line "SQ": 16.34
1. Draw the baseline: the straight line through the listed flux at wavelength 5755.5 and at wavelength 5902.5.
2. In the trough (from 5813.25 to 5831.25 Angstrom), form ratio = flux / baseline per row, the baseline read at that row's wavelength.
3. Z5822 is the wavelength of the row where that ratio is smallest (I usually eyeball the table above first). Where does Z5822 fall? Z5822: 5815.5 Angstrom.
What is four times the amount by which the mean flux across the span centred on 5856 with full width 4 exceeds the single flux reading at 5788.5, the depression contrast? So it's -1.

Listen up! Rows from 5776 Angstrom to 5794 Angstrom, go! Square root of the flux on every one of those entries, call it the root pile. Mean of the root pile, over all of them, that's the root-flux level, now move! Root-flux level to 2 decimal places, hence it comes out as 4.06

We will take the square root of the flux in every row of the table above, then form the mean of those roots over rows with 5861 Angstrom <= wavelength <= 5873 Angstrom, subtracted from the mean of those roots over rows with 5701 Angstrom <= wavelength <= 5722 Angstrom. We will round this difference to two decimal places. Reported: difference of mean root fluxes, 0.06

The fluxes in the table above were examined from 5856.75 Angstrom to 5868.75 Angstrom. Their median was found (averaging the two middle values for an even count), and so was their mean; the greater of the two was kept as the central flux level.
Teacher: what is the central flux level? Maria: 15.82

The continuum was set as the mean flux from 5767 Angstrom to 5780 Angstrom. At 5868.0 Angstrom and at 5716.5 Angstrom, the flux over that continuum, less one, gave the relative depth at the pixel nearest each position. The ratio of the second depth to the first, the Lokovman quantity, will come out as -1.5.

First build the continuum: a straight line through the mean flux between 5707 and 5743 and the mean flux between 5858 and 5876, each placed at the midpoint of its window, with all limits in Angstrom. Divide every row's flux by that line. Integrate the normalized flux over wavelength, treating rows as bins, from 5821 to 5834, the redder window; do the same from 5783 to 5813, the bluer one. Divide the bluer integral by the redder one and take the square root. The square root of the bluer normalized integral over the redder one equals 1.5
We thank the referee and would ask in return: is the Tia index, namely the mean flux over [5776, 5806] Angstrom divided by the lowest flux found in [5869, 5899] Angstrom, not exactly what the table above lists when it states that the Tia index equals 1.13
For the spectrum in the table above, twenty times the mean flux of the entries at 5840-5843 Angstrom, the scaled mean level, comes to 315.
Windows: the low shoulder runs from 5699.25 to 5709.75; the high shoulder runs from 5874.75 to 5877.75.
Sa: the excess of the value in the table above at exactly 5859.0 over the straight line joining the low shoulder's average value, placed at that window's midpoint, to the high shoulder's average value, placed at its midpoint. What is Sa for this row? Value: 0.3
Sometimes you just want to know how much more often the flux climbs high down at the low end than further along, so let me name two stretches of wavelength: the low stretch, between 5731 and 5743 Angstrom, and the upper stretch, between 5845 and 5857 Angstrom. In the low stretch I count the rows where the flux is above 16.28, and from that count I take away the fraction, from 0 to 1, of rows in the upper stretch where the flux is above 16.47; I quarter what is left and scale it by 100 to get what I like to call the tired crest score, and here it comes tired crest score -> 47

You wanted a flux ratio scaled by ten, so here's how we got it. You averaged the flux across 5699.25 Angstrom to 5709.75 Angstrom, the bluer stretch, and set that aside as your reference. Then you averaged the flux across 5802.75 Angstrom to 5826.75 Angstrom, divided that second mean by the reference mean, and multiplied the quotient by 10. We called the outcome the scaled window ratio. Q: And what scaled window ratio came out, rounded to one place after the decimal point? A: 9.7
